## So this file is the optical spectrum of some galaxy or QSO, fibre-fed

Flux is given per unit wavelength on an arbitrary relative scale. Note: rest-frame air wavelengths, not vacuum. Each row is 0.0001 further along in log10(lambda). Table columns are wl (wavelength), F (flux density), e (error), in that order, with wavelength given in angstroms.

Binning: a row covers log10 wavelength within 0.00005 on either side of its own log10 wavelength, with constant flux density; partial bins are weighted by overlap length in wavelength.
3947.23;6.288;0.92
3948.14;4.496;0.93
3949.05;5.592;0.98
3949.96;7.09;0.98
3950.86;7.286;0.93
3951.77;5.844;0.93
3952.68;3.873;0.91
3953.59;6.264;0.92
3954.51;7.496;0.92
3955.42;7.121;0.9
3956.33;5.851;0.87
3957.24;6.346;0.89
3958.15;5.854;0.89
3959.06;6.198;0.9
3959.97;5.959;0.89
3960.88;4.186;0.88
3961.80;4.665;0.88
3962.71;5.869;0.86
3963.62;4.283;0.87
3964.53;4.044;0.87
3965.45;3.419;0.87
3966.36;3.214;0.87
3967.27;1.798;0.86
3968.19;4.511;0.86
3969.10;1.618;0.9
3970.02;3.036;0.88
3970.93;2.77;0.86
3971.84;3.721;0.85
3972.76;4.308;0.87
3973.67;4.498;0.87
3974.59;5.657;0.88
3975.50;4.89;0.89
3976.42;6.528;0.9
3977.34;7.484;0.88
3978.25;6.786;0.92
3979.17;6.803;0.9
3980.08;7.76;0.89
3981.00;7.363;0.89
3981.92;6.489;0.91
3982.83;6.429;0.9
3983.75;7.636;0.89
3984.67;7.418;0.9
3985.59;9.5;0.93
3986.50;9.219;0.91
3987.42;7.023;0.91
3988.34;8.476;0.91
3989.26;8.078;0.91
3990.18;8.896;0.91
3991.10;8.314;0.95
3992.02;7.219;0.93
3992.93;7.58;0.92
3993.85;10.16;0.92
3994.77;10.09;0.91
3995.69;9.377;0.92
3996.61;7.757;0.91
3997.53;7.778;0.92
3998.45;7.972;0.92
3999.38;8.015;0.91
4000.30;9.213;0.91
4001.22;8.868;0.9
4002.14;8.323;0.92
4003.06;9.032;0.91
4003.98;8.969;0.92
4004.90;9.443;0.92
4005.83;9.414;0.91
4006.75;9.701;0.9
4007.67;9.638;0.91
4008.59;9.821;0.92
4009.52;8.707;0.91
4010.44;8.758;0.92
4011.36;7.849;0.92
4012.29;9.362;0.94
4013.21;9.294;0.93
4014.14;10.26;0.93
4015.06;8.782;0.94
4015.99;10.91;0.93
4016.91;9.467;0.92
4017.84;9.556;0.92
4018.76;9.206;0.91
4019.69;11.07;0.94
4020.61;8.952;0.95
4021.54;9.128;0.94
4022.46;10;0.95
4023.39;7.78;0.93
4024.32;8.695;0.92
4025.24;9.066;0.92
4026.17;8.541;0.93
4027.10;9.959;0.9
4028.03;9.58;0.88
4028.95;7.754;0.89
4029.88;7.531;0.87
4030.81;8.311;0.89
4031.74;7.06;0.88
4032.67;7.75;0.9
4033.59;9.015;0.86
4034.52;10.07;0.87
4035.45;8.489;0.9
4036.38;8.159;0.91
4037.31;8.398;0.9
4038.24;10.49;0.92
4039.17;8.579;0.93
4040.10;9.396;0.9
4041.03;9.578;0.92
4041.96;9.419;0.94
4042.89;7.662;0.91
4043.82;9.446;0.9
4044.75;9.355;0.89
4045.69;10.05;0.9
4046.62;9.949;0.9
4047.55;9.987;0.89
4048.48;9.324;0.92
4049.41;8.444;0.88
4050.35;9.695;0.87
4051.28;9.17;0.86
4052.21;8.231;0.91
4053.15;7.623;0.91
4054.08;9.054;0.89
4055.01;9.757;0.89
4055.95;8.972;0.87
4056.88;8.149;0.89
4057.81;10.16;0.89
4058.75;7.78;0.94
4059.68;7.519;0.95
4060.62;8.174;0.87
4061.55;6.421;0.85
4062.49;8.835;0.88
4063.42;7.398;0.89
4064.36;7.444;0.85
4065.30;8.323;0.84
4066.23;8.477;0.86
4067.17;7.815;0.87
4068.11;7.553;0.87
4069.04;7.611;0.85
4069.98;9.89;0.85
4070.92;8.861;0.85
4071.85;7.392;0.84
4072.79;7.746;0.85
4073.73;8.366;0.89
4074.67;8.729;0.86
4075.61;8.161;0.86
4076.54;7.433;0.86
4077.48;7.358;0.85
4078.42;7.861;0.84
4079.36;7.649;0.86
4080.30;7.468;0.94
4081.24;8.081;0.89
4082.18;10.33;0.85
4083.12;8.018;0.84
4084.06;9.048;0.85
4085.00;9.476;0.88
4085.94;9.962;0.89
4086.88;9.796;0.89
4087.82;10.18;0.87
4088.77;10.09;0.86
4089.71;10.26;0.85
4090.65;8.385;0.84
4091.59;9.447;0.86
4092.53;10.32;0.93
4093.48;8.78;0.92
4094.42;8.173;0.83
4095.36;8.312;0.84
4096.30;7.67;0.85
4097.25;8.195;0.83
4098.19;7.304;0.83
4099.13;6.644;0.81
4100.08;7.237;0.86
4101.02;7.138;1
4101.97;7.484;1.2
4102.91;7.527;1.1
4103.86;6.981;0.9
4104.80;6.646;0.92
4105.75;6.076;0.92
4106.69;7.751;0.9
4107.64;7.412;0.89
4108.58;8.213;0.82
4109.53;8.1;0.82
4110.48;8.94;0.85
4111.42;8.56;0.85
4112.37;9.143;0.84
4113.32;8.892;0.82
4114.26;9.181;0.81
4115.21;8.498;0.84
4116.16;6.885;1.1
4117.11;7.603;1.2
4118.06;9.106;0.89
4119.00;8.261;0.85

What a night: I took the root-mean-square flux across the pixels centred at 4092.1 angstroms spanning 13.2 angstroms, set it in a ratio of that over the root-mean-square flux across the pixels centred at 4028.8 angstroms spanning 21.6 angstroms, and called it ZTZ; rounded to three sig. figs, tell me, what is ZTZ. 1.02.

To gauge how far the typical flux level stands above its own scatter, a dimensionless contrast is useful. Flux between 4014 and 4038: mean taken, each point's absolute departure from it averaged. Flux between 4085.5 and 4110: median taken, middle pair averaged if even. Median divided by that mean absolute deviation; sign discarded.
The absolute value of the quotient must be 10.0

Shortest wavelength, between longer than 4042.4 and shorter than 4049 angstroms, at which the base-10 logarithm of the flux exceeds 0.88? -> 4042.89 angstroms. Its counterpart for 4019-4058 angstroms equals 4019.69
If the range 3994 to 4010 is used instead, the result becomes 3994.77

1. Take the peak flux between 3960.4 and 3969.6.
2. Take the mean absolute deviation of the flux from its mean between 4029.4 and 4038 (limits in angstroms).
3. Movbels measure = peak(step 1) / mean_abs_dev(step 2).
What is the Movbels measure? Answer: 9.6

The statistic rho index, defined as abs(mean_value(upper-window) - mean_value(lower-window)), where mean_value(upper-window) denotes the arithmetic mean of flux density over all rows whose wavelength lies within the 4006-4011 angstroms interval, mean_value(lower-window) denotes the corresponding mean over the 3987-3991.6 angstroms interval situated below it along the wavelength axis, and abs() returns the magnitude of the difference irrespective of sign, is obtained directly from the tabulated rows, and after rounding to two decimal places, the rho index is 1.17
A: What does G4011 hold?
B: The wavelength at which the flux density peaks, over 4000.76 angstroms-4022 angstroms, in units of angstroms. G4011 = 4019.69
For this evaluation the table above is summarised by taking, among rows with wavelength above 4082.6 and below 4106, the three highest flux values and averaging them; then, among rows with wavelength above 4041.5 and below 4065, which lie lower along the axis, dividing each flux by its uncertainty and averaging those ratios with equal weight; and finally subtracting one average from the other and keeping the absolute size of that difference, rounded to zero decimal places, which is 0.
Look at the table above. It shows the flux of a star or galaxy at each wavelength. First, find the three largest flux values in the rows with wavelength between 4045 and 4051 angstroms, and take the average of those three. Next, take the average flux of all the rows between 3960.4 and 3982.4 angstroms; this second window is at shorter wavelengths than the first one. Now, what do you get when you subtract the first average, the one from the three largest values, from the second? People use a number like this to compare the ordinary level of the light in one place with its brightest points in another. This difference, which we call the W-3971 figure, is -5.2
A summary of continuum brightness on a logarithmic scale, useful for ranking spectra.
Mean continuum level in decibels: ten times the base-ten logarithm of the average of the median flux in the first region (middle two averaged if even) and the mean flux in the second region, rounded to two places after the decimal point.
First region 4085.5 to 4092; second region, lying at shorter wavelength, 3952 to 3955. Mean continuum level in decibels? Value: 8.99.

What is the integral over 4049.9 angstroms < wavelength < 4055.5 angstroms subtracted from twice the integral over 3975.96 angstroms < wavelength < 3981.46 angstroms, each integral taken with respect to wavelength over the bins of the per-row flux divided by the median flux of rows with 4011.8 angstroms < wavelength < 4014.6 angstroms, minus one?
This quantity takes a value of -2.4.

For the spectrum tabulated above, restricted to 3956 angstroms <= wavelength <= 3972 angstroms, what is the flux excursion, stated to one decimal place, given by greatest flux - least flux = 4.7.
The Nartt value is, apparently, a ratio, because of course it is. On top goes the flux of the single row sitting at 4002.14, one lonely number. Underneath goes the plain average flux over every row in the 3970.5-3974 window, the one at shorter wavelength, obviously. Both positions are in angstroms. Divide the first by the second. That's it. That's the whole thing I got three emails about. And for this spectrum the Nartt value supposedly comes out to 2.2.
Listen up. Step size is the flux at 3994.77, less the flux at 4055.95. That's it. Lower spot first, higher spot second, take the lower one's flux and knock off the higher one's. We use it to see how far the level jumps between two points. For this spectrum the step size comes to 1.1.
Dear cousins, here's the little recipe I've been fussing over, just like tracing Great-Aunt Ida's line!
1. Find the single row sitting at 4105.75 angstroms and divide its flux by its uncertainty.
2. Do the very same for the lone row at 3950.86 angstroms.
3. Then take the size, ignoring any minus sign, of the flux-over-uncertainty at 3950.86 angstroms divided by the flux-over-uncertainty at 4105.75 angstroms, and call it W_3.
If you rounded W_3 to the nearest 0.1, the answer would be 1.2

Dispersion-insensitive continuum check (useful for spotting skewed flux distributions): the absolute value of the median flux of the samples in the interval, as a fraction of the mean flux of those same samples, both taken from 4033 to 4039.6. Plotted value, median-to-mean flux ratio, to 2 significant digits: 0.95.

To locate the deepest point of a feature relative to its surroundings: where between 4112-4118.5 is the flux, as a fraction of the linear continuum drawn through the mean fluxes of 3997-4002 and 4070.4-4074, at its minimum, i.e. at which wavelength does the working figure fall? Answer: 4116.16 angstroms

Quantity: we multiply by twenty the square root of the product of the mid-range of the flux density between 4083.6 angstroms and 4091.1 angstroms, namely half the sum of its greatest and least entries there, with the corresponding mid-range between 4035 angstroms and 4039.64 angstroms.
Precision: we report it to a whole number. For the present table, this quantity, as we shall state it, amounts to 186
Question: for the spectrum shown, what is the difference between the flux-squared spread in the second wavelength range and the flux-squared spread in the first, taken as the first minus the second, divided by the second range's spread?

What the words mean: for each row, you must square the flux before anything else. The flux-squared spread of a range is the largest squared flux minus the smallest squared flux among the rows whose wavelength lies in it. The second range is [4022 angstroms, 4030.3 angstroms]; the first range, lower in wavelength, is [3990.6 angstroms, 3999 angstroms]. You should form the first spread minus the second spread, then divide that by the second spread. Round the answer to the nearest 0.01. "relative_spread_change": 0.18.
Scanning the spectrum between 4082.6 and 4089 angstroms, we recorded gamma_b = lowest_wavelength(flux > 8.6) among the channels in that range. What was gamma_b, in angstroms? 4084.06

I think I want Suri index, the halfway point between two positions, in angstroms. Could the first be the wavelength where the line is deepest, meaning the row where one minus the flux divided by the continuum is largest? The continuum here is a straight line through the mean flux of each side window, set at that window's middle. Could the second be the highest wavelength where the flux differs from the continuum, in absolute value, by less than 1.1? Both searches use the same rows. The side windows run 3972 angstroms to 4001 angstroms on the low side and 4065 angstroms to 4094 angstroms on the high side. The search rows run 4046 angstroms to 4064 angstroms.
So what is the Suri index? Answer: 4062.5 angstroms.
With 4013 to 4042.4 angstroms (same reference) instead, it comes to 4035.5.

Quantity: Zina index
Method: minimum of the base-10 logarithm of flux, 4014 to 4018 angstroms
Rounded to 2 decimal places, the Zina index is 0.94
